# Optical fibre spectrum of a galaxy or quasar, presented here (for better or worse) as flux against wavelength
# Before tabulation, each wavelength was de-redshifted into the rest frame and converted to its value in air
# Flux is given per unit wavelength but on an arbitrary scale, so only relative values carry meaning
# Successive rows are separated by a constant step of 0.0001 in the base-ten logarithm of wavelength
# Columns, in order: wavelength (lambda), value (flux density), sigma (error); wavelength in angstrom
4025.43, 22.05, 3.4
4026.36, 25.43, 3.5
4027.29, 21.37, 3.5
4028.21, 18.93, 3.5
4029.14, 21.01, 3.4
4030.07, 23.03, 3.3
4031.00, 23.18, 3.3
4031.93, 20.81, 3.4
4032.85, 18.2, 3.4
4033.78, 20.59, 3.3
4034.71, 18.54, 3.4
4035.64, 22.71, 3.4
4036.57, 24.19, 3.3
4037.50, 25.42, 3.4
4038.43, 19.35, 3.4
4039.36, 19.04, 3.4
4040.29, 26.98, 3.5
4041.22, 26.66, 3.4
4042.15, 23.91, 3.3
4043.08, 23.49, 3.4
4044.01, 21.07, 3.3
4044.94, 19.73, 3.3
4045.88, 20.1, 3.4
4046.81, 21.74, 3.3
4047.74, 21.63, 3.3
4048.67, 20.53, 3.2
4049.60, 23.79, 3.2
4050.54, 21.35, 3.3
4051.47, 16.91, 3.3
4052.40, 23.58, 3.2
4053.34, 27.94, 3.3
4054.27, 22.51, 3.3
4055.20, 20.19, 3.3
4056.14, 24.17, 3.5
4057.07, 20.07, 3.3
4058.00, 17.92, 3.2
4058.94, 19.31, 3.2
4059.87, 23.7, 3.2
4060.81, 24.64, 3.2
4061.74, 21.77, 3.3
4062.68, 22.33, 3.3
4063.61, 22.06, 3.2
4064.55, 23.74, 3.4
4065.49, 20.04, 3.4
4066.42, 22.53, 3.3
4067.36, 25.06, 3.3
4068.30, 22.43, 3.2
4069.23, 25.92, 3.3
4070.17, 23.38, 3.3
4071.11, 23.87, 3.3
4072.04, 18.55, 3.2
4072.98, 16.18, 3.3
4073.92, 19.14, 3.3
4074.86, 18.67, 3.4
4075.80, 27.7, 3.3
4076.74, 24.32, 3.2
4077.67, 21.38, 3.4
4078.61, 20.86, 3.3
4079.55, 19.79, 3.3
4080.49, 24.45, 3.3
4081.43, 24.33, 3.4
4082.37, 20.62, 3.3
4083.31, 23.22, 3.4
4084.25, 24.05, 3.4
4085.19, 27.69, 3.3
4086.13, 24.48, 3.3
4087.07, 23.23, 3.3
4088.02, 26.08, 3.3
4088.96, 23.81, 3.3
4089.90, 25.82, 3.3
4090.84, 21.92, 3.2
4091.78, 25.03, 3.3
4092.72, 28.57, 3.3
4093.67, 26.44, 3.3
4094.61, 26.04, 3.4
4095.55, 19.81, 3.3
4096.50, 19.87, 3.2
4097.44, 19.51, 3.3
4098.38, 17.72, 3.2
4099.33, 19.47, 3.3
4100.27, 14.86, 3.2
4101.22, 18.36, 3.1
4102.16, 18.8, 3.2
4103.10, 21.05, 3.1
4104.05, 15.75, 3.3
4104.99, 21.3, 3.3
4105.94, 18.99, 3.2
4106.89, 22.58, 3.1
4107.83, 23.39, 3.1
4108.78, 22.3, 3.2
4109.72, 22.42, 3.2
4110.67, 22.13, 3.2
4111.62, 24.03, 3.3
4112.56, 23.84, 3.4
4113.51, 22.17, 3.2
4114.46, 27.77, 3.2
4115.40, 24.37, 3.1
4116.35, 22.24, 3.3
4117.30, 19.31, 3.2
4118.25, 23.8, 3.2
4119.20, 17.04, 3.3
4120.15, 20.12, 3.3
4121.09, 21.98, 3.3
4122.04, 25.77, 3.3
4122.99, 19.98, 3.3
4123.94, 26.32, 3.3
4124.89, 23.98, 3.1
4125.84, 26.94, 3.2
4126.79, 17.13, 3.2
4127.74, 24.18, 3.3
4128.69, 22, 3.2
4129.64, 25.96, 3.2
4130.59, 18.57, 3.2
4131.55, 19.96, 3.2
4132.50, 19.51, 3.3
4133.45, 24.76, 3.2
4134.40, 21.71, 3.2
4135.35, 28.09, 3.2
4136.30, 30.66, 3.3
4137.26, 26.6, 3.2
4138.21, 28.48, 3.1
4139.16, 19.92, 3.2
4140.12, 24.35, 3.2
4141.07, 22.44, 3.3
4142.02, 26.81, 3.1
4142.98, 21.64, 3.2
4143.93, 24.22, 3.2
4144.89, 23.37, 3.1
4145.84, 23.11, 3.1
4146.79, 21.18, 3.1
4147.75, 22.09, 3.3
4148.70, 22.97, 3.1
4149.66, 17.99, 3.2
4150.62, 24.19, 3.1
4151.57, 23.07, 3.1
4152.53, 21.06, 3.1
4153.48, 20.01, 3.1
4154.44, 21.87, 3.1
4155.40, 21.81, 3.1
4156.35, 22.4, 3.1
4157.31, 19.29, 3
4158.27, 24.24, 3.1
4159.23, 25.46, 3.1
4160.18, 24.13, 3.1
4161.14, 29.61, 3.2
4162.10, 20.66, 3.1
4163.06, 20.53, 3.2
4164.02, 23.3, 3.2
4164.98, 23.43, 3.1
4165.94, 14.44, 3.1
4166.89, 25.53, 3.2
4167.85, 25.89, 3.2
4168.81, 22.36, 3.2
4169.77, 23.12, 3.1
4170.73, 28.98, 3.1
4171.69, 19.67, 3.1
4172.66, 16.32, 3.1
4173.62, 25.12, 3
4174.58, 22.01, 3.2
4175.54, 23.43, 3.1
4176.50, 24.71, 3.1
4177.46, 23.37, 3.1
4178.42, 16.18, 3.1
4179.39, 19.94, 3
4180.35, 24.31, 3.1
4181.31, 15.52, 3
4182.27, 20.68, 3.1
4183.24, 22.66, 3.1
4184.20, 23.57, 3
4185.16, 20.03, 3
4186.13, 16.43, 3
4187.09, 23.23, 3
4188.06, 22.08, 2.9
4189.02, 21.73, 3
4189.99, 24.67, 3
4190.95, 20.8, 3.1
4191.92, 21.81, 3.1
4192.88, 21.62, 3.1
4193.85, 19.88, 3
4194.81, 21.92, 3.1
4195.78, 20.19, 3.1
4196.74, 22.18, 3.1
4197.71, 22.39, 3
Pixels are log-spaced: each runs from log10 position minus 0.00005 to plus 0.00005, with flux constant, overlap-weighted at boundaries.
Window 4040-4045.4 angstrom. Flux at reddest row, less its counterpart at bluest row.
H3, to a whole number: -7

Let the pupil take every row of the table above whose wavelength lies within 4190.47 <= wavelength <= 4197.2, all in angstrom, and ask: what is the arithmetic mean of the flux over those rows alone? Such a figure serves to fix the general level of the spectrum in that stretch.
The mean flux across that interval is 21.2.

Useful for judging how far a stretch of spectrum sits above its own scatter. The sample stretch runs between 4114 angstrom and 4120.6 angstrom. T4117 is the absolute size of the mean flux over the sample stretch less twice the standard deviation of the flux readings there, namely 15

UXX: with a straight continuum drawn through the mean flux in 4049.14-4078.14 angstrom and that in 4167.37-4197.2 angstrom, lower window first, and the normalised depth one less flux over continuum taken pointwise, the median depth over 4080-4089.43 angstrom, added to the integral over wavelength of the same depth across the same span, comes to -1.0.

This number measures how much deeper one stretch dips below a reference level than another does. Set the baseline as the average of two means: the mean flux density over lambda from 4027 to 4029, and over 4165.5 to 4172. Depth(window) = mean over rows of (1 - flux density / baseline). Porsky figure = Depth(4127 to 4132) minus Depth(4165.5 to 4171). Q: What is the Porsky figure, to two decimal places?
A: 0.06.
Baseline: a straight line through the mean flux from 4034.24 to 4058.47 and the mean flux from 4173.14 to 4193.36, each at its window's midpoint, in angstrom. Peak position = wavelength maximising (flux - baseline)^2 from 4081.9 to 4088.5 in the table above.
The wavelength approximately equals 4085.19 angstrom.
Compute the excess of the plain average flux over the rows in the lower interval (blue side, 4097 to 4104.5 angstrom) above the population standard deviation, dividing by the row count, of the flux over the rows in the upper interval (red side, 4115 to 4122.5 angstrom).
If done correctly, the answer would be 15.5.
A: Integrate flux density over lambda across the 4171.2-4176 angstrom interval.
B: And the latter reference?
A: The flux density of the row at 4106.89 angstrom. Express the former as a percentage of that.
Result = 453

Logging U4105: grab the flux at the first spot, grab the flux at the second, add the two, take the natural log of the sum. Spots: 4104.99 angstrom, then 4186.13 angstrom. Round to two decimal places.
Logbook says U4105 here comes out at 3.63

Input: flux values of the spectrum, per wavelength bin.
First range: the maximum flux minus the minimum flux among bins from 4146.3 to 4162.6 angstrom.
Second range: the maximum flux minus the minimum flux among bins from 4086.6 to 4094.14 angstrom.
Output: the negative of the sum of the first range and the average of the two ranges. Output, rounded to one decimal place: -20.8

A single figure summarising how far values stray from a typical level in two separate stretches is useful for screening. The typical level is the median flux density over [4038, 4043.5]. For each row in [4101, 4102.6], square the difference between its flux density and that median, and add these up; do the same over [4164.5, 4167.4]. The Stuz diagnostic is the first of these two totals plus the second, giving 142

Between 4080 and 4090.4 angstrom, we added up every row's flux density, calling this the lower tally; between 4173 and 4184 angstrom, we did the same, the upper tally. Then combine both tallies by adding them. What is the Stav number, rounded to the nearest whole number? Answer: 506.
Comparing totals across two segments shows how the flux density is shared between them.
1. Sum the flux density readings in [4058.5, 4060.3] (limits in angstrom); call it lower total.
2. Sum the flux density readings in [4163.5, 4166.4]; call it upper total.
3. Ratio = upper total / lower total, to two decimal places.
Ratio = 1.42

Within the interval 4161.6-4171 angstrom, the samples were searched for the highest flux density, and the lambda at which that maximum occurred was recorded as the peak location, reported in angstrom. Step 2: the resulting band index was 4170.73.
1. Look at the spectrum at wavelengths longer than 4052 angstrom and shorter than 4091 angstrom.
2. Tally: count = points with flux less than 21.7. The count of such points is 13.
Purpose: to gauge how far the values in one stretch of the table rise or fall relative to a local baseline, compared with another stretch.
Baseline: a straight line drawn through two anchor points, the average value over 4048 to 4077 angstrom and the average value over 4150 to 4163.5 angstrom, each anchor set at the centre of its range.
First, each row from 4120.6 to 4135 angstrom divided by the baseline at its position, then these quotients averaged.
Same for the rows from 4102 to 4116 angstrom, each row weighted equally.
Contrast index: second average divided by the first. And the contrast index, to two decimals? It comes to 0.98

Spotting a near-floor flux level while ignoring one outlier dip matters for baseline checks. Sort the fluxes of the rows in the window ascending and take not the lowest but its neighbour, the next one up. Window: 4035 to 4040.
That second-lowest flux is 19.35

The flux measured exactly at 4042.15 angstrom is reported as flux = 23.91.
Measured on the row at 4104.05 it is 15.75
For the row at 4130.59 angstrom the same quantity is 18.57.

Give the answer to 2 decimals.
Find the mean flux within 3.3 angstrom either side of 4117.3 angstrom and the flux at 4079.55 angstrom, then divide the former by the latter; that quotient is 1.12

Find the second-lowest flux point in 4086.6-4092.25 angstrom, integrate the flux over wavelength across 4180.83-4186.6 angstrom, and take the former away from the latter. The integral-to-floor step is 91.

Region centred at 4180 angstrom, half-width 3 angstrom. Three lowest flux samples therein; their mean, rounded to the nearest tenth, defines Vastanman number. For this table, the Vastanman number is 17.2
